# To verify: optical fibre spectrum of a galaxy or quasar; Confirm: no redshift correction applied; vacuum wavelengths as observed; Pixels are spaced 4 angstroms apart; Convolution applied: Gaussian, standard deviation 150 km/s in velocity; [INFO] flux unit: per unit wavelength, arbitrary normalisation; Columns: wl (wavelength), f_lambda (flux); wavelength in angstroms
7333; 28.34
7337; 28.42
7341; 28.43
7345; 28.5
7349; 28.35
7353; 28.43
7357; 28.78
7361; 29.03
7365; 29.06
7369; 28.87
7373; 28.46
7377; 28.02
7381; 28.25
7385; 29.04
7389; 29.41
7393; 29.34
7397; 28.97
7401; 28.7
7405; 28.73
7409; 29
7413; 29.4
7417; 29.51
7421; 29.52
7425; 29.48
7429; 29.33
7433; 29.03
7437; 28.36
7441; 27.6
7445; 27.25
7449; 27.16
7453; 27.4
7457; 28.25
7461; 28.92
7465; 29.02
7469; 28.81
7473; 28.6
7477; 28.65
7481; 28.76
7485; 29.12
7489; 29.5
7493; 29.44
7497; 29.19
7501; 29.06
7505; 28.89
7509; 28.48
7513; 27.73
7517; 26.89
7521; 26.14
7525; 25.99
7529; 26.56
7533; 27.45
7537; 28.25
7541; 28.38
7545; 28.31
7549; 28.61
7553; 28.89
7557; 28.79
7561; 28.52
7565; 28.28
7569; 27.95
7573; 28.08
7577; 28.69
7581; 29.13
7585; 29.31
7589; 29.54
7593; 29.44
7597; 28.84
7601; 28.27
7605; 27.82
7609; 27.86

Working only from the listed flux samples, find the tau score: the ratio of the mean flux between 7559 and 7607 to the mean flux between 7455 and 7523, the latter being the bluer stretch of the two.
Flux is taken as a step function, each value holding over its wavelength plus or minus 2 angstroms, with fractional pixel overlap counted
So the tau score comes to 1.00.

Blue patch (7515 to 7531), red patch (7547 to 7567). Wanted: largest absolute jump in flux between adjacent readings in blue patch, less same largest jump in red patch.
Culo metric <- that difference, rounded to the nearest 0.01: 0.47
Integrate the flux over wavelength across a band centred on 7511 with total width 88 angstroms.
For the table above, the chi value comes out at 2487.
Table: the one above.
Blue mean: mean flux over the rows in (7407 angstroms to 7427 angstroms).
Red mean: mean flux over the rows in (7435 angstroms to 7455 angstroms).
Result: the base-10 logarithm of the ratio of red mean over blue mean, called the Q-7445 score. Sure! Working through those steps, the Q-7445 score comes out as -0.028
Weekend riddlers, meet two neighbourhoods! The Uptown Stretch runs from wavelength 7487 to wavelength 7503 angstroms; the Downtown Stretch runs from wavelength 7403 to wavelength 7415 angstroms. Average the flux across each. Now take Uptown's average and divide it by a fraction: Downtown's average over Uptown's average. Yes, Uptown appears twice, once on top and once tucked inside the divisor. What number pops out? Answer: 29.55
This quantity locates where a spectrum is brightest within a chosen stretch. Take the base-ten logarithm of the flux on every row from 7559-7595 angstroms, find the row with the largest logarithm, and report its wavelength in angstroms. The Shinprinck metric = 7589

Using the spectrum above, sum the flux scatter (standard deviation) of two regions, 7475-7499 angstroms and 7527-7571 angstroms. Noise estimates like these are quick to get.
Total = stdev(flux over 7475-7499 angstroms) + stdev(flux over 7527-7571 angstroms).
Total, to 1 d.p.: 1.0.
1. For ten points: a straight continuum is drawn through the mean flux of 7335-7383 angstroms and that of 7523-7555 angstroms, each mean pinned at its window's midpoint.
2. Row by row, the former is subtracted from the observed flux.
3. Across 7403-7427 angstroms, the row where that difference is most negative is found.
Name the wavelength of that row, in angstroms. 7405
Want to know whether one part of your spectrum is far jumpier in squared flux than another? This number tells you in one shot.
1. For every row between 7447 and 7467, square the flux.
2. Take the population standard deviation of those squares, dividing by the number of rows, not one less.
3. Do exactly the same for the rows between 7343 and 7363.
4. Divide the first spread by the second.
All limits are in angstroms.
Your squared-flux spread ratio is 3.0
